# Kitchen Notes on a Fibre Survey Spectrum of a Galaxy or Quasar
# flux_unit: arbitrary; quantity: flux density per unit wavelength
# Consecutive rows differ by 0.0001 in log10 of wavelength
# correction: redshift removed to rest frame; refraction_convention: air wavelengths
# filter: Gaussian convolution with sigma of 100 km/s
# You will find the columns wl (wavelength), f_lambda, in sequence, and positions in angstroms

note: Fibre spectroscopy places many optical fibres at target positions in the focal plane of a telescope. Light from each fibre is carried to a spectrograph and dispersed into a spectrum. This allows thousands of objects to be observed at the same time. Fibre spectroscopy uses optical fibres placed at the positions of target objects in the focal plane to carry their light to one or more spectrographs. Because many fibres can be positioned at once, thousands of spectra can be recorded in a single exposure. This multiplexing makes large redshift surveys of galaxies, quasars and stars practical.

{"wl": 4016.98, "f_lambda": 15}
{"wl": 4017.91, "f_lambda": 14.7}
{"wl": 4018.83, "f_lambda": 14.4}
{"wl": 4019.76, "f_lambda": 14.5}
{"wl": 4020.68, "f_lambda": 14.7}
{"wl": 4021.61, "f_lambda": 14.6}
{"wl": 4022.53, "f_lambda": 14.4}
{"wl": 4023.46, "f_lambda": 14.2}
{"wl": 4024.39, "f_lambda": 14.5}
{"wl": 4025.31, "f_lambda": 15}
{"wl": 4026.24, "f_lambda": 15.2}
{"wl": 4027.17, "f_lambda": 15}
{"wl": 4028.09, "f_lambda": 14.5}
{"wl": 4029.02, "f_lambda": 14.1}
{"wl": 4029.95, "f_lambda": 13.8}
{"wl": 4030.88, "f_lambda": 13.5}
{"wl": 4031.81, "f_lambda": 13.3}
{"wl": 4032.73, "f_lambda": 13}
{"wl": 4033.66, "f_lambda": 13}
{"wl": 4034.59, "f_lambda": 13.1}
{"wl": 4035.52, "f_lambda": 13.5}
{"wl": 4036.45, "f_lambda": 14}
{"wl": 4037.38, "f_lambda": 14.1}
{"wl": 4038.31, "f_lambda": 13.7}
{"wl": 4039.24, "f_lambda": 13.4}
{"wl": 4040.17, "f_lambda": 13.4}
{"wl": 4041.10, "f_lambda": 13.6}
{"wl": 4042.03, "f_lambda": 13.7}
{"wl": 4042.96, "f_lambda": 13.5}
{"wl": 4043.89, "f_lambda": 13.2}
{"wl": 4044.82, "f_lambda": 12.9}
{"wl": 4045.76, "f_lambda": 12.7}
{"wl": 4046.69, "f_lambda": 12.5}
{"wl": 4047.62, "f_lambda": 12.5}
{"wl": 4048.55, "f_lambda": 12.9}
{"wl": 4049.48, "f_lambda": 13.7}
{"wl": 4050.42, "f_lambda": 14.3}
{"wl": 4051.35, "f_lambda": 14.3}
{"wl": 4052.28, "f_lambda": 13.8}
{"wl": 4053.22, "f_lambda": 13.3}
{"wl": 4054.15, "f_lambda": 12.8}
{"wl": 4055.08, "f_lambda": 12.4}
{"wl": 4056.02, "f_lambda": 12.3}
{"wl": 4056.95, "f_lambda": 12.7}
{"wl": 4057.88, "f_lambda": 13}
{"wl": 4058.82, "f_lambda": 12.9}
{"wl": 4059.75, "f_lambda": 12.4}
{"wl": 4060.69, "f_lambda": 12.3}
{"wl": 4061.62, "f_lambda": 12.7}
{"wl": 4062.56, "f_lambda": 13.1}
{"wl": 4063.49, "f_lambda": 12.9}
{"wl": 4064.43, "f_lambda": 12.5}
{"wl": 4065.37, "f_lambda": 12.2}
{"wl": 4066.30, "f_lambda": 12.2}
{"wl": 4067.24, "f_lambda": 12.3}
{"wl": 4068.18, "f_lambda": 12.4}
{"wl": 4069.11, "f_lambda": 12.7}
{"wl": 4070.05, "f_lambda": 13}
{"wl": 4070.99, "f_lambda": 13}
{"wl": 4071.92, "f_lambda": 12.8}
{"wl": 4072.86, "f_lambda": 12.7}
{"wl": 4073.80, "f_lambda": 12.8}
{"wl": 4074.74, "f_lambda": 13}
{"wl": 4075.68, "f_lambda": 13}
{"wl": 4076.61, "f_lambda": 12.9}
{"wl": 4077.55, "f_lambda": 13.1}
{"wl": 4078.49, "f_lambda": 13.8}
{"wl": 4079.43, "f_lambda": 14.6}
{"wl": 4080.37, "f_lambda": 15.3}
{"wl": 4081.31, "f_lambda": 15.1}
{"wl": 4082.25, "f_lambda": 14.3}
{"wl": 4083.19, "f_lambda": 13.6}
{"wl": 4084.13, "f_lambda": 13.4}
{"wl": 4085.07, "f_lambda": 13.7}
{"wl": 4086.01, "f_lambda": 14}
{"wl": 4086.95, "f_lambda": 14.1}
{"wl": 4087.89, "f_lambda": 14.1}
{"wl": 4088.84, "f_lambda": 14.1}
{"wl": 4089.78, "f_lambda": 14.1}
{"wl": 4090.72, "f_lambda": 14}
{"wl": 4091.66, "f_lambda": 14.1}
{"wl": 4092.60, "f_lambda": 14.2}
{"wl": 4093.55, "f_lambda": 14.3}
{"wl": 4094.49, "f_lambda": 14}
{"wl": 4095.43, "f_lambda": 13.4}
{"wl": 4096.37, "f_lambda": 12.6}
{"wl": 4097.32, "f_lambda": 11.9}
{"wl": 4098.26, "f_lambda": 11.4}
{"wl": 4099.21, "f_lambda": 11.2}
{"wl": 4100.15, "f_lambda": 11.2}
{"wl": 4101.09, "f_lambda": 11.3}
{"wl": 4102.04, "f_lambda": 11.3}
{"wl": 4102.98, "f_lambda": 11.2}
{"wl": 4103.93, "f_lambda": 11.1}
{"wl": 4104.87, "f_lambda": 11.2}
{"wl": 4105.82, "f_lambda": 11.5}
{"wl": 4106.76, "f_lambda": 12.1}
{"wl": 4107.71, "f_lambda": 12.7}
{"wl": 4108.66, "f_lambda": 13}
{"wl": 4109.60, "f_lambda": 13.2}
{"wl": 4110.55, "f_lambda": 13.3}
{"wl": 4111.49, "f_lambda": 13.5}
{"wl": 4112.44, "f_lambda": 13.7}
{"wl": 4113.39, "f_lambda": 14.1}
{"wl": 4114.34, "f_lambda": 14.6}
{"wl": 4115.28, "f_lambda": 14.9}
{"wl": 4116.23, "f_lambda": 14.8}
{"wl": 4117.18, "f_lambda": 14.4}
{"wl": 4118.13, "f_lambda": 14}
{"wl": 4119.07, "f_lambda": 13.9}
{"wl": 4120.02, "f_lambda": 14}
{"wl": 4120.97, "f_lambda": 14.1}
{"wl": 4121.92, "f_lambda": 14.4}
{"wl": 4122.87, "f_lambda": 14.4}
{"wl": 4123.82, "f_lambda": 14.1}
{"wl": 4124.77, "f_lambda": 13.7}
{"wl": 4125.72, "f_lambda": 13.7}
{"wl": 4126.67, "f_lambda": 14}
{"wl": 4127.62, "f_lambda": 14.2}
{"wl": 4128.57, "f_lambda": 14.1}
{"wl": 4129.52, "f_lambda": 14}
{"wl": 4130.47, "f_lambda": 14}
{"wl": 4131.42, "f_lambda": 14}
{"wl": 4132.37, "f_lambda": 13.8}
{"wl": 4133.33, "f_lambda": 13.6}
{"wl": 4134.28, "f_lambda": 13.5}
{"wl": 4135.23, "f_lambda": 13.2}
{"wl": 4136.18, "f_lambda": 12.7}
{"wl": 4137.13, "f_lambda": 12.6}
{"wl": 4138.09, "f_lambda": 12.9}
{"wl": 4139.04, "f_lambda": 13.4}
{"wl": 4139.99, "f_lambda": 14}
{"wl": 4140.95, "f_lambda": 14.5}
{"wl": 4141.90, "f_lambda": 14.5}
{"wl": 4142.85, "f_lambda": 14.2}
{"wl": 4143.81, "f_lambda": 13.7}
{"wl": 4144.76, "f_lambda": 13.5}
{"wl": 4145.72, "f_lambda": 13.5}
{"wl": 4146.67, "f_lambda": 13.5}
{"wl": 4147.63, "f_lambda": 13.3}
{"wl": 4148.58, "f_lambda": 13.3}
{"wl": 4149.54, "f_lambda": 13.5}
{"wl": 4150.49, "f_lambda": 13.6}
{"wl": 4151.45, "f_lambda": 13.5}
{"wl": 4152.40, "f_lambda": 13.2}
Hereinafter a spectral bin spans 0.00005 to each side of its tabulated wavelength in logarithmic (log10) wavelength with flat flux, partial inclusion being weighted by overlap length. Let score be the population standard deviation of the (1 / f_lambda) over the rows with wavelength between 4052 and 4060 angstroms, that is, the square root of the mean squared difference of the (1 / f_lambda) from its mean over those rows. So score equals 0.0027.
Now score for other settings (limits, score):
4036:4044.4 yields 0.0015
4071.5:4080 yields 0.0032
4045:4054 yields 0.0038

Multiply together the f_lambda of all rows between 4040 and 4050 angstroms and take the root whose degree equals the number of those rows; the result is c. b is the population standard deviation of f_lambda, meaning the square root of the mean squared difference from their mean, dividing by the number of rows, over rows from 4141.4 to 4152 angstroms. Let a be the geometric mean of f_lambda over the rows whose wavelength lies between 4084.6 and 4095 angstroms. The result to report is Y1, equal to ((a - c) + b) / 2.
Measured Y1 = 0.64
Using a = 14.1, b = 0.36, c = 13.1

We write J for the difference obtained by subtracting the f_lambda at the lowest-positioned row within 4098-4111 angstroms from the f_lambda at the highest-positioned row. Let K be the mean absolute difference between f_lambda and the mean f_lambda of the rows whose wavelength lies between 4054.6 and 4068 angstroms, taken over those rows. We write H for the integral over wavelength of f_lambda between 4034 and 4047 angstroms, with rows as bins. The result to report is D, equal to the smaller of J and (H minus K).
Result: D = 1.9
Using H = 174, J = 1.9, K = 0.273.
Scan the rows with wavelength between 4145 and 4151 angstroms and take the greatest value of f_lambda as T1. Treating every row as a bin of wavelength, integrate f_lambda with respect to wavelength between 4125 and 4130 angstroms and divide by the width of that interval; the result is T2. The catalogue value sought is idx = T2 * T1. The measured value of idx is 190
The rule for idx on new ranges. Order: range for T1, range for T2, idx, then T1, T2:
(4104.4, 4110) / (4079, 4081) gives 197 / 13.2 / 15.0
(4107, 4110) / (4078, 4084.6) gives 189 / 13.2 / 14.3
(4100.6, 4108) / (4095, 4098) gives 159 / 12.7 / 12.5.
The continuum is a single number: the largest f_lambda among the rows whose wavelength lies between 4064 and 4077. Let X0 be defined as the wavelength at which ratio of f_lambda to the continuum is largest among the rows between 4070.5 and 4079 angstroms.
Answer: 4078.49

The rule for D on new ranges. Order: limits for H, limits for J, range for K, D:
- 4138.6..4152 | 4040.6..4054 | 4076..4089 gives -0.3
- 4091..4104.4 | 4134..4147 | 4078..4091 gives 0.0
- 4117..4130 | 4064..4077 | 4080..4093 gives 0.4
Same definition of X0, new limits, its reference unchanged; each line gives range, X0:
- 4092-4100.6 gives 4093.55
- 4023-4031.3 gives 4026.24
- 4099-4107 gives 4106.76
